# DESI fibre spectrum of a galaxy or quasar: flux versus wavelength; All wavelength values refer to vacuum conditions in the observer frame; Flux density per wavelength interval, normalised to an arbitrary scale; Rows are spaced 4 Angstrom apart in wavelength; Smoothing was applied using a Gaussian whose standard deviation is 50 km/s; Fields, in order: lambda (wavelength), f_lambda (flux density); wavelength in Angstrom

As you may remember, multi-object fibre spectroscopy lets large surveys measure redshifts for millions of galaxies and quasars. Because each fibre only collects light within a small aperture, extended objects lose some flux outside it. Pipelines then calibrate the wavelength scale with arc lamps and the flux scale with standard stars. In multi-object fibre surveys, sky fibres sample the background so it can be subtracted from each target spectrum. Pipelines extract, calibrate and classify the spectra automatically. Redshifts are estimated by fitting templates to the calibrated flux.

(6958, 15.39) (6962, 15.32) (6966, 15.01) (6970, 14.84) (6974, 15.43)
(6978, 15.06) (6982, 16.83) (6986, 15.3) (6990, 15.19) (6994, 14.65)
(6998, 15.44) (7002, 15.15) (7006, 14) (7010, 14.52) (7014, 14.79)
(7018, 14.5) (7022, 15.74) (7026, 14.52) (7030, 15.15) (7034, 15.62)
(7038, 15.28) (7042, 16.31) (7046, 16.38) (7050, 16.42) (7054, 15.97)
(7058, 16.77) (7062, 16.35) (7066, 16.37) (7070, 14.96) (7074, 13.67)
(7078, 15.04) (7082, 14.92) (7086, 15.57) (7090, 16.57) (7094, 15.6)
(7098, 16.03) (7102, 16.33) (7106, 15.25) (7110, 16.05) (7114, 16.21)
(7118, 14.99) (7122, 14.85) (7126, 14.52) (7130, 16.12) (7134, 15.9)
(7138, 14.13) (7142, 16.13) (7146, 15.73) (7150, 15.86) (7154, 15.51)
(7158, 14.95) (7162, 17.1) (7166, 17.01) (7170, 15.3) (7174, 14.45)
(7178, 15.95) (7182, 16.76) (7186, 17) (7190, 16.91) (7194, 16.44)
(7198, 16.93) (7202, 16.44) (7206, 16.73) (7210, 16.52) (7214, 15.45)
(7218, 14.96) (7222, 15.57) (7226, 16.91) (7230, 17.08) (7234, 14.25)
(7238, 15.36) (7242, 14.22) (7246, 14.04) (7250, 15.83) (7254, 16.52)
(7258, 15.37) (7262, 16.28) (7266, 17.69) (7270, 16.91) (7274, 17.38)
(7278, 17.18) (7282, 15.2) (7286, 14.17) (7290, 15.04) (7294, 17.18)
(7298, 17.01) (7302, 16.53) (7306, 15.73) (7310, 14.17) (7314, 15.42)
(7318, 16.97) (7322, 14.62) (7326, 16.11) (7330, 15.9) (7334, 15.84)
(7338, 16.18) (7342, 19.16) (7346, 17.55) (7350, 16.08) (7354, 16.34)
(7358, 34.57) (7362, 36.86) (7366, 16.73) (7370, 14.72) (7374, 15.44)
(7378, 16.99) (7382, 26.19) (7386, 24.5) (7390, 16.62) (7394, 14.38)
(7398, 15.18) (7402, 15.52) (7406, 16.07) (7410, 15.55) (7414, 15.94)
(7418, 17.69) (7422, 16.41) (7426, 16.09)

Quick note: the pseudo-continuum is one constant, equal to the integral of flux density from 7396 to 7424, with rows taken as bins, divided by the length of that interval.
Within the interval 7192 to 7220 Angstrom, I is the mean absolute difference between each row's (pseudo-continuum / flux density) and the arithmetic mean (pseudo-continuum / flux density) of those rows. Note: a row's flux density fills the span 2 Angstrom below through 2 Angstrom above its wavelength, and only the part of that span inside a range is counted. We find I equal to 0.037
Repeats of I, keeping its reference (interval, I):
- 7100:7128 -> 0.042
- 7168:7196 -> 0.048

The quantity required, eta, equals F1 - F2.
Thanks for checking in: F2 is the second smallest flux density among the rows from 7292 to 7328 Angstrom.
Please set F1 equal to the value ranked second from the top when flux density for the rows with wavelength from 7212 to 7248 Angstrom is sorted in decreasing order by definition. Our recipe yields 2.3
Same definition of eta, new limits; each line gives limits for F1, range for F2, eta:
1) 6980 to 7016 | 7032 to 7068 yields -0.2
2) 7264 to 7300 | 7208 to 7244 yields 3.1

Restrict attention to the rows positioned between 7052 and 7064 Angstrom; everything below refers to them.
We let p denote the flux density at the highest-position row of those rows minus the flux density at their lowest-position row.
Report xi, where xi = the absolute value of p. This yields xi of 0.4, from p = 0.4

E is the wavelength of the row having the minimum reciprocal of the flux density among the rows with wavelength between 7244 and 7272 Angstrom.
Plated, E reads 7266 Angstrom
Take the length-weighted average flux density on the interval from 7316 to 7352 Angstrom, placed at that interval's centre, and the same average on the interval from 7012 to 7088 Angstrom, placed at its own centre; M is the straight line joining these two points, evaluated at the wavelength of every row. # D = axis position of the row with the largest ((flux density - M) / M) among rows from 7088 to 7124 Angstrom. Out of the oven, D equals 7090 Angstrom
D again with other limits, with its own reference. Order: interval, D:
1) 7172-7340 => 7266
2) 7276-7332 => 7278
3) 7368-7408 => 7382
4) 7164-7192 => 7166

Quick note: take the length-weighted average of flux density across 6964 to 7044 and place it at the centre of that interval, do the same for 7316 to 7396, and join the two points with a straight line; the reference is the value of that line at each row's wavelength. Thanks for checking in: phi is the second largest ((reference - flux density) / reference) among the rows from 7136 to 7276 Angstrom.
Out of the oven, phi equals 0.20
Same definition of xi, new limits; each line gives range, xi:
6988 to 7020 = 0.7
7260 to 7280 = 0.9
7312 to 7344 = 3.7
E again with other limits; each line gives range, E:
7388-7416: 7390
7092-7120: 7102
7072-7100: 7090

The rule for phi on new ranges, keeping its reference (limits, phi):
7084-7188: 0.15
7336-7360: 0.14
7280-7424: 0.24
